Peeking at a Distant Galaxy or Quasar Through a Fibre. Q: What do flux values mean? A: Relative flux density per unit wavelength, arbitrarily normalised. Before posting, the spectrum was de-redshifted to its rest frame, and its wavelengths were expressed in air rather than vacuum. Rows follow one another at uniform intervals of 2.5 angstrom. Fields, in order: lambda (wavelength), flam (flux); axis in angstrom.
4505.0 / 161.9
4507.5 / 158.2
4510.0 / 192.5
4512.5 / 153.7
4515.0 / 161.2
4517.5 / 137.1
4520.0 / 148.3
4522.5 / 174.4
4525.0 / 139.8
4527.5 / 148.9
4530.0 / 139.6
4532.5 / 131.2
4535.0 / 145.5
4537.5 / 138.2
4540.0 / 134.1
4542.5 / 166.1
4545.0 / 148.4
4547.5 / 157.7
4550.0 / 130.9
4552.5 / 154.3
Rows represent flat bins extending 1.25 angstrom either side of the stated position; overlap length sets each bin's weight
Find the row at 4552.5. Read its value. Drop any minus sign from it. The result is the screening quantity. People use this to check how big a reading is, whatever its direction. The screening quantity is 154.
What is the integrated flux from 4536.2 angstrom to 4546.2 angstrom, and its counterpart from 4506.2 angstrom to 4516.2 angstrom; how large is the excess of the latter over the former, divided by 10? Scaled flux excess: 20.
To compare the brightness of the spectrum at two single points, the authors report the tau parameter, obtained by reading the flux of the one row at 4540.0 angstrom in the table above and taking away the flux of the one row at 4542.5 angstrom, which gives -32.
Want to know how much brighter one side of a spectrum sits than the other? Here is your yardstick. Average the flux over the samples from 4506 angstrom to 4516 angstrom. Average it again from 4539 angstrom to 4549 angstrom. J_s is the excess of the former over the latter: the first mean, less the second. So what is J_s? 15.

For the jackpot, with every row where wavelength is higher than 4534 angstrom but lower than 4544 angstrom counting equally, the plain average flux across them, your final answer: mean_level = 146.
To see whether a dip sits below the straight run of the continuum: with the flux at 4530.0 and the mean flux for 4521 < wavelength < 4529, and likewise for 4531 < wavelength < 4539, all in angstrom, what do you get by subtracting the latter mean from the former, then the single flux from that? -124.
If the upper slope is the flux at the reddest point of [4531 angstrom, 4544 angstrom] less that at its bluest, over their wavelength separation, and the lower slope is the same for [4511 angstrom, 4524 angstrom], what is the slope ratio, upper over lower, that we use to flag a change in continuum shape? 1.7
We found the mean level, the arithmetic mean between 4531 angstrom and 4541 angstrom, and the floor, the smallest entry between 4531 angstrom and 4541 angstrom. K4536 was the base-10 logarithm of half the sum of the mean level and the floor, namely 2.128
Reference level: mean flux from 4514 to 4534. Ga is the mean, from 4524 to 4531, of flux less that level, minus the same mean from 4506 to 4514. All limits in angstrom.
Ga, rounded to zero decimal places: -25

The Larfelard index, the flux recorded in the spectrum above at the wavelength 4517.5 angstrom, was 137.1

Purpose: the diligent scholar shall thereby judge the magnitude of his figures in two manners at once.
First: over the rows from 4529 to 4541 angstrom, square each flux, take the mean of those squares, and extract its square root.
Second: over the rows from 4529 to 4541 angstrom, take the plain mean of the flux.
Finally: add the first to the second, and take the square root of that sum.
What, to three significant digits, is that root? 16.6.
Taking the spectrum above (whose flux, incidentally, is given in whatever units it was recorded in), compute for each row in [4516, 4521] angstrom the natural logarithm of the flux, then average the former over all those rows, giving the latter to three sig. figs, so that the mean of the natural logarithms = 4.96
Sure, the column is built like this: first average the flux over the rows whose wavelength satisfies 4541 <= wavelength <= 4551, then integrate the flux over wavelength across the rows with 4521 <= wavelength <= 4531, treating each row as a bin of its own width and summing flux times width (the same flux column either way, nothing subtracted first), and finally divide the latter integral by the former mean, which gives 10.0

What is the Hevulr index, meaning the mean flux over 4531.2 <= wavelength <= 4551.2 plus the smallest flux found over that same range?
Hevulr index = 275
